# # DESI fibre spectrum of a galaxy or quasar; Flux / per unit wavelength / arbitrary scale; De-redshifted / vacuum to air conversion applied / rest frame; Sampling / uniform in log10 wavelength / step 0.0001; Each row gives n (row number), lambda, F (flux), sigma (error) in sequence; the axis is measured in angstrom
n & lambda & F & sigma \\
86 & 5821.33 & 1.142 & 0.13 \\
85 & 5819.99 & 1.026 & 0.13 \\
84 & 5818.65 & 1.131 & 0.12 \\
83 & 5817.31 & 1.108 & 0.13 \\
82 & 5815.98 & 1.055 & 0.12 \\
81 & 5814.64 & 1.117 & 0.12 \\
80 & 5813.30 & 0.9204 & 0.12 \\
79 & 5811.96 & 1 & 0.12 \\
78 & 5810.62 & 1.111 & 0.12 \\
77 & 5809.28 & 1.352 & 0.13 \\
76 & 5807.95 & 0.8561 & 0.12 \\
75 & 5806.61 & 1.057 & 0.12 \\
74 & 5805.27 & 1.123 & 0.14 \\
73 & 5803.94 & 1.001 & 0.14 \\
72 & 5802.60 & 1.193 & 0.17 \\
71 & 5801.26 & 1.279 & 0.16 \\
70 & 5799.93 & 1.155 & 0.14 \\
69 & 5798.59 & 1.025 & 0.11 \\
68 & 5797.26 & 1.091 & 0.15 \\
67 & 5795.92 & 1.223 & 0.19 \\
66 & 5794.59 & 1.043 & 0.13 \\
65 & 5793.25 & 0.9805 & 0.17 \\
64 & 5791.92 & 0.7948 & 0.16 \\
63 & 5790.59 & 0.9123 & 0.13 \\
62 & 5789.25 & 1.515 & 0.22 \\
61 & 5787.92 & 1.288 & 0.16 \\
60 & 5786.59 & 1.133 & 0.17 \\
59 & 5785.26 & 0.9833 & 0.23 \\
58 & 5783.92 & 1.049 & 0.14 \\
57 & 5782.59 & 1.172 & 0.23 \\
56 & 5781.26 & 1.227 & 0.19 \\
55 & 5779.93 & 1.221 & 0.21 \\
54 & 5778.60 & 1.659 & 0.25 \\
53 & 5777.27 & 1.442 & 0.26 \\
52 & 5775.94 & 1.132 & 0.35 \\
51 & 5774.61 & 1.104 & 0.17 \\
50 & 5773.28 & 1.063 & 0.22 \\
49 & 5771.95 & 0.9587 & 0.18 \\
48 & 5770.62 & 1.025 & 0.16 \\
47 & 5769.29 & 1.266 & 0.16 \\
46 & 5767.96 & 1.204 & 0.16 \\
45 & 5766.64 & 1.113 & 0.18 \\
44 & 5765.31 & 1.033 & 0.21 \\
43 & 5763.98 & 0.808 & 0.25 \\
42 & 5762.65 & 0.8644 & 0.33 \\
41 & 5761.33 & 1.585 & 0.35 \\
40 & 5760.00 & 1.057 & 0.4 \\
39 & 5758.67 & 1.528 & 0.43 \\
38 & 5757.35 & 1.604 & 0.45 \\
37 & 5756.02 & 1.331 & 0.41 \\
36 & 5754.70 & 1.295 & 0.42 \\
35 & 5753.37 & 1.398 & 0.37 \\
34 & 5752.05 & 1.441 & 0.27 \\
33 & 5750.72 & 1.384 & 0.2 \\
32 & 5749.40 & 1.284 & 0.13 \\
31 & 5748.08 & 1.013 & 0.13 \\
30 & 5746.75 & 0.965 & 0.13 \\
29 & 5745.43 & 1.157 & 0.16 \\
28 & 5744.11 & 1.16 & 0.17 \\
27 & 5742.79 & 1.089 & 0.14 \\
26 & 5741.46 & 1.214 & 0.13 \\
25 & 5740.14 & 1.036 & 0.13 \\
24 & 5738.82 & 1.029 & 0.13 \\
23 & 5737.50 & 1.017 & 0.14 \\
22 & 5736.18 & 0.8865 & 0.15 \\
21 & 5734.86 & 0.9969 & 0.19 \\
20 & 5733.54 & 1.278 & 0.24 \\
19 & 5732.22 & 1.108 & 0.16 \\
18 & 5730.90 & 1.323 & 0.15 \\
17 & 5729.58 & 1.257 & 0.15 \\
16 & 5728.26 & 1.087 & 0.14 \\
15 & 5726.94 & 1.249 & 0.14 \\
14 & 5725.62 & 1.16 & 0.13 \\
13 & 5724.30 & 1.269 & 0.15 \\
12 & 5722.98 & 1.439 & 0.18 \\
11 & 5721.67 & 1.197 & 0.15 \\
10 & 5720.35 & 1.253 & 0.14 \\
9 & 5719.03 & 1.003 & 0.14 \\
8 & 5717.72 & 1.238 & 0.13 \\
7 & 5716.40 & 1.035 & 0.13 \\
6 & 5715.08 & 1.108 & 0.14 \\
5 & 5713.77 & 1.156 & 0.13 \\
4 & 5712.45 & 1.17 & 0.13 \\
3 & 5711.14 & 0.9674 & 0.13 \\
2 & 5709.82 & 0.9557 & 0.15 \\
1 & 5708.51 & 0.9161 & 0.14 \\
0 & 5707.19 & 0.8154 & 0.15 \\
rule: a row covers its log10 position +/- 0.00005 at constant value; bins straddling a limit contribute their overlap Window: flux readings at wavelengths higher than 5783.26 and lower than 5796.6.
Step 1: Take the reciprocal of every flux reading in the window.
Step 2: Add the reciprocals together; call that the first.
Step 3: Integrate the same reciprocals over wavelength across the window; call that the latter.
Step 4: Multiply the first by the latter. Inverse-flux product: 119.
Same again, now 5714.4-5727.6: 94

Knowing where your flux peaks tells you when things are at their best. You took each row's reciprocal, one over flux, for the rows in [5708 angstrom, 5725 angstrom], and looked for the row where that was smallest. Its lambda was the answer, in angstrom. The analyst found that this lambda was 5722.98 angstrom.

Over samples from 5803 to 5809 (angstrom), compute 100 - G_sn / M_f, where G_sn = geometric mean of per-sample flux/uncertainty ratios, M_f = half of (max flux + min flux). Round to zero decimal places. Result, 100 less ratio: 92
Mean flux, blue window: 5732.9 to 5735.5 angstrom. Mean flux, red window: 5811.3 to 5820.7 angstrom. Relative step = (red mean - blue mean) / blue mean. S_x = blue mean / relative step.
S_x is -15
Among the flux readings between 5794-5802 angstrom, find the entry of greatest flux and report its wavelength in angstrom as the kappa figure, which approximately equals 5801.26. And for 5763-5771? 5769.29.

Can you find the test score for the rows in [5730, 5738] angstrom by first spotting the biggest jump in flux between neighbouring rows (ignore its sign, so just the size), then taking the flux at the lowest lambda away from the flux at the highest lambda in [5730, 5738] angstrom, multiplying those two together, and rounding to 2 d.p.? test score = -0.09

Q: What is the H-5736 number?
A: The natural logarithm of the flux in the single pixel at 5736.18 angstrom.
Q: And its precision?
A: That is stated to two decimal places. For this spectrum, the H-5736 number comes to -0.12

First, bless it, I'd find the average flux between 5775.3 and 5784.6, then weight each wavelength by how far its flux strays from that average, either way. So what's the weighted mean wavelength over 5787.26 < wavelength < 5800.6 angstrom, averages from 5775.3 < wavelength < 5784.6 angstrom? 5793.5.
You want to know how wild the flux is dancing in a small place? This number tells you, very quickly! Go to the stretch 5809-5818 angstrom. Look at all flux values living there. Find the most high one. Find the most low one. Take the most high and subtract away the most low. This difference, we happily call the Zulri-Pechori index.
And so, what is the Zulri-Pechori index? 0.43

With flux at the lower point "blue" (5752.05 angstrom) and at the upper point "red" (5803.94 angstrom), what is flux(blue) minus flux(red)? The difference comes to 0.44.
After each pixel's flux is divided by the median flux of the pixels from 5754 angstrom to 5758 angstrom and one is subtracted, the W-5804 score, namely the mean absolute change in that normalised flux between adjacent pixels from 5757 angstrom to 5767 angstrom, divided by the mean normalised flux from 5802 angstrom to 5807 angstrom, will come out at -1.30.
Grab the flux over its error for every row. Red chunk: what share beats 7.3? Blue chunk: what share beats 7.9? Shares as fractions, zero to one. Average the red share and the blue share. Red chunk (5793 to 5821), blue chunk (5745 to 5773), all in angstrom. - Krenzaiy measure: 0.405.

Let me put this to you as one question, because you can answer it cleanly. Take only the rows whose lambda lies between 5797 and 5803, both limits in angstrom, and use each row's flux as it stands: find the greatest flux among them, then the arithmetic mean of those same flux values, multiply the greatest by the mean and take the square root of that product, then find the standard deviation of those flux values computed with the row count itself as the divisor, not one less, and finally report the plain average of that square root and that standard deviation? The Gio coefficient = 0.65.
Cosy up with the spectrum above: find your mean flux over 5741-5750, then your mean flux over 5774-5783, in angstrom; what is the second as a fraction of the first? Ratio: 1.14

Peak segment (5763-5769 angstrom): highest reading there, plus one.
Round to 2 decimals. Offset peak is 2.20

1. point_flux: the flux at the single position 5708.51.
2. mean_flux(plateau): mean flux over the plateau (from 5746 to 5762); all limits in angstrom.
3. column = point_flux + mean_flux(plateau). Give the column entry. 2.24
